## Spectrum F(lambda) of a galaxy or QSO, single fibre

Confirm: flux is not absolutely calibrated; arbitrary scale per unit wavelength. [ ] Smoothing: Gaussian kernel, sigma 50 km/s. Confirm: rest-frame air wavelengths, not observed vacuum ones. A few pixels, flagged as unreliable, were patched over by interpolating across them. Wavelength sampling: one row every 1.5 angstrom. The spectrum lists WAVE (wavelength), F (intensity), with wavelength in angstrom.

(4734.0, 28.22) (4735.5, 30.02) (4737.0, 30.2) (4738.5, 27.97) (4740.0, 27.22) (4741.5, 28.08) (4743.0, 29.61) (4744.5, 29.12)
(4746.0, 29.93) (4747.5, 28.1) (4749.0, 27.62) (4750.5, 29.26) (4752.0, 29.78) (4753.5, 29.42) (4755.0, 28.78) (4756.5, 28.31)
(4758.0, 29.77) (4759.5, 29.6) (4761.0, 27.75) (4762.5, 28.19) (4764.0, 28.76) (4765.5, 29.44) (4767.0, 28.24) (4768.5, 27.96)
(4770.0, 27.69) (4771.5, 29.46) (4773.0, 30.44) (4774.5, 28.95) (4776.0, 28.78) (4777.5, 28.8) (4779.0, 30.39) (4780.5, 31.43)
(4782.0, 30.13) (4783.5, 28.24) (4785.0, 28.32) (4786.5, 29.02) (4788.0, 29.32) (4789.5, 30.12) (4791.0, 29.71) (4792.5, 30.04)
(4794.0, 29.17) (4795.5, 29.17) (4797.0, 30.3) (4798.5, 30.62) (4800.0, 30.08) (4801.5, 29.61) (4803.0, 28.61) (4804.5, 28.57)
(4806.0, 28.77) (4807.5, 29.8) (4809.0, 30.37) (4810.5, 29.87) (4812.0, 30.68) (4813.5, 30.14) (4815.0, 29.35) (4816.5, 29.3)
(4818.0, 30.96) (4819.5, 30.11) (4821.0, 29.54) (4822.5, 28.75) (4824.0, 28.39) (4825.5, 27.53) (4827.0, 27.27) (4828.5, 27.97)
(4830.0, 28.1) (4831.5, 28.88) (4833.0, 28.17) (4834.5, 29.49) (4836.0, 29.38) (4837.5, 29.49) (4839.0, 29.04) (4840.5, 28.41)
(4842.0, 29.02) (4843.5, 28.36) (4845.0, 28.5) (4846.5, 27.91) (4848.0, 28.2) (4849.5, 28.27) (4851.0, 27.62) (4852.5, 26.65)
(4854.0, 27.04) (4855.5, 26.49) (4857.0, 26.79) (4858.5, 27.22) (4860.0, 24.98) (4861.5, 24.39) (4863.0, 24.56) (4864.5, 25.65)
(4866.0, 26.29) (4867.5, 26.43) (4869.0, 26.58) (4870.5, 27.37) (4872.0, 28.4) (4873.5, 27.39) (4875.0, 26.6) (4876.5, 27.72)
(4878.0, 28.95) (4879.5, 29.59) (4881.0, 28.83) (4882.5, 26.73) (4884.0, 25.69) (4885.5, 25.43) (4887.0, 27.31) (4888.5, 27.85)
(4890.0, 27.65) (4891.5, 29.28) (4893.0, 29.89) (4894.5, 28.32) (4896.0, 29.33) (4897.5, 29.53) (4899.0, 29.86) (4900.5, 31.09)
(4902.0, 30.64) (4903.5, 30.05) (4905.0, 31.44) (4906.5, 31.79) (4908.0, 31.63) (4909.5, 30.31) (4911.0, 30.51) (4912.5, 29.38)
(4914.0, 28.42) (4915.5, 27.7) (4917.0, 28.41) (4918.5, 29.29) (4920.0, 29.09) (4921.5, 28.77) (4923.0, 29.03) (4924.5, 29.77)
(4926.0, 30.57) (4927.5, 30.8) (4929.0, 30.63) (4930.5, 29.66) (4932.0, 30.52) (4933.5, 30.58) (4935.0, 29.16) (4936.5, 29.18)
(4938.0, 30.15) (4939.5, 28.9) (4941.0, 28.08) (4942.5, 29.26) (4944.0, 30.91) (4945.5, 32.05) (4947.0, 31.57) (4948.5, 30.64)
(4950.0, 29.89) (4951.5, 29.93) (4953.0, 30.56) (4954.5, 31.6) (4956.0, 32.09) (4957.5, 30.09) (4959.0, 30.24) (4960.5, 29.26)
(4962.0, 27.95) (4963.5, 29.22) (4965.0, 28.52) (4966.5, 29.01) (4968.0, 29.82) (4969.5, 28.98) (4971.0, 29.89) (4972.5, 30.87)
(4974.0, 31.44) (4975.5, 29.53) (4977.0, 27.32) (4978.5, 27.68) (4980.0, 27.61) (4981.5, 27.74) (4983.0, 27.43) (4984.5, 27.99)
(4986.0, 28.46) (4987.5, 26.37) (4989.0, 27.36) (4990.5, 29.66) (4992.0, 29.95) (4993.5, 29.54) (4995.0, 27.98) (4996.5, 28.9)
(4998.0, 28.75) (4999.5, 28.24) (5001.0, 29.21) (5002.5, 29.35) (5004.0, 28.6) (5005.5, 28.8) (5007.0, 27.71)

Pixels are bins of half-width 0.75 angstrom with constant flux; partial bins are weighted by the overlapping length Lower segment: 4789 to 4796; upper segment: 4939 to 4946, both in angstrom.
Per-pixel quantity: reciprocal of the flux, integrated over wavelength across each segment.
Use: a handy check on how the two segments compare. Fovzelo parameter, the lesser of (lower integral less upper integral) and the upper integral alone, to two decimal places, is 0.00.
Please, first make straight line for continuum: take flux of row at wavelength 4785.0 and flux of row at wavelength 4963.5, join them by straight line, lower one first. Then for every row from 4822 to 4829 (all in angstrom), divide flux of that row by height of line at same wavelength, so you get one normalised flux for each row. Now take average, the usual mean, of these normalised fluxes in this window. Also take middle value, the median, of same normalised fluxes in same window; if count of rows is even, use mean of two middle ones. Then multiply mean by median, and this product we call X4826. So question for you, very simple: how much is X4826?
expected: 0.96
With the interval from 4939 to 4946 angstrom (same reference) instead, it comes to 1.03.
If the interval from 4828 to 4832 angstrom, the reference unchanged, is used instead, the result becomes 0.98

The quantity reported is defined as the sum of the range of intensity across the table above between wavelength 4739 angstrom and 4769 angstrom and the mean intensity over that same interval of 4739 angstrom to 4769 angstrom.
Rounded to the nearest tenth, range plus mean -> 31.5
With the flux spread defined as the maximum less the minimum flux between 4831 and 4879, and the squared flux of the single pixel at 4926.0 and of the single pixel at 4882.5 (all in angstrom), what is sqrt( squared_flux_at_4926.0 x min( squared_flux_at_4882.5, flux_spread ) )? 69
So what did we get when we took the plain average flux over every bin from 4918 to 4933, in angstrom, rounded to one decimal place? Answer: 29.8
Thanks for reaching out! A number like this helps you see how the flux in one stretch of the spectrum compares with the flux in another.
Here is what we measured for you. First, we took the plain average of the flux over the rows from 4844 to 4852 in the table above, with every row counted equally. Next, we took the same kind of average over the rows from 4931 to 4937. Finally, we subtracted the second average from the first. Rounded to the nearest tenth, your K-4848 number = -1.8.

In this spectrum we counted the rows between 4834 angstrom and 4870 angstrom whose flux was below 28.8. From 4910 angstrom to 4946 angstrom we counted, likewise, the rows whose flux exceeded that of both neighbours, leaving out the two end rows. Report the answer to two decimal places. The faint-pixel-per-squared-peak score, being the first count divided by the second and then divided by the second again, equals 1.19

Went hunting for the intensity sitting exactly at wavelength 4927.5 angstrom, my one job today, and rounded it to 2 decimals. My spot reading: 30.80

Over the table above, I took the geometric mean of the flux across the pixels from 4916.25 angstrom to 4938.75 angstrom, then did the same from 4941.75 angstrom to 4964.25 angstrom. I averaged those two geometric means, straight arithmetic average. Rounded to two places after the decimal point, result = 30.01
